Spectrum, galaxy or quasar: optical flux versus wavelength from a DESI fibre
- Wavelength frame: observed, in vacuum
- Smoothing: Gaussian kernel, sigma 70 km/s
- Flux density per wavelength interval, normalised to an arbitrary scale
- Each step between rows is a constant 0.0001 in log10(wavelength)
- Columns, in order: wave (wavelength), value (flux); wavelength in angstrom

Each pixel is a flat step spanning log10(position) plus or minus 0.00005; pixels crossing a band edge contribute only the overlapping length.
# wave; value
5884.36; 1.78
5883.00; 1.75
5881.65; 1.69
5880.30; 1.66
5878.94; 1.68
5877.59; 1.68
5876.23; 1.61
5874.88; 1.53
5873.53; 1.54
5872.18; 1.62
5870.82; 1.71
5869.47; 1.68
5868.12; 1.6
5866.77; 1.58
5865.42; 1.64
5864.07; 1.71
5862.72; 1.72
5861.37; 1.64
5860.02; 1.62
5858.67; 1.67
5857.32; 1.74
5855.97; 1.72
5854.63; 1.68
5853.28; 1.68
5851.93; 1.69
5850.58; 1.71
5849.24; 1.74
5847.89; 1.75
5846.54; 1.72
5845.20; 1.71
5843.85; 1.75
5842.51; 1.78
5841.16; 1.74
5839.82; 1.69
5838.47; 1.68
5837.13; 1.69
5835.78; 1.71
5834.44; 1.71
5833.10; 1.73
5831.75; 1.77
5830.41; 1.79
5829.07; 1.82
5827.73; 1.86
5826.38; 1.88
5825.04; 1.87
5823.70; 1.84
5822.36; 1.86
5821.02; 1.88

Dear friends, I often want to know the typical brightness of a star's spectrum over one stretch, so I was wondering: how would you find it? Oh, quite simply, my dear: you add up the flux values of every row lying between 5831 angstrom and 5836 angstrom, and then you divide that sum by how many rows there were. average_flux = 1.73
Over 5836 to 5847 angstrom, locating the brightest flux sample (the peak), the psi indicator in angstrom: 5842.51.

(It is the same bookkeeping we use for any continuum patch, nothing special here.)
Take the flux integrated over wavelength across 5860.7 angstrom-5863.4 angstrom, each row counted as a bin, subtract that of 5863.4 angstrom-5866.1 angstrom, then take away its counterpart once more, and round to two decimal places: -4.51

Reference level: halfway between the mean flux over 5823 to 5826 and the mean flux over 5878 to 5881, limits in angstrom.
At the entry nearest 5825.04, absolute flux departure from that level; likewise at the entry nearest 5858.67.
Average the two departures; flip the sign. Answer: -0.100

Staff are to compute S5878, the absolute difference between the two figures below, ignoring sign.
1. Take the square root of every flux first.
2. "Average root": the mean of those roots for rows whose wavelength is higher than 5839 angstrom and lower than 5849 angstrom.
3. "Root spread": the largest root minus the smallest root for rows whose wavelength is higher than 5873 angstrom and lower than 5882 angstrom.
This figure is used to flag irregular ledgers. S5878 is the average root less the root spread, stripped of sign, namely 1.25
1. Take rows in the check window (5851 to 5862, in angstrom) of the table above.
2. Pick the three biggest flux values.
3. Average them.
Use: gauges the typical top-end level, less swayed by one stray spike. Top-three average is 1.72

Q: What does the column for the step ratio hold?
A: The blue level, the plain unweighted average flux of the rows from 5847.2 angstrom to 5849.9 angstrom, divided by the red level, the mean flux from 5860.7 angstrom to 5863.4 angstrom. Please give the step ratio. 1.04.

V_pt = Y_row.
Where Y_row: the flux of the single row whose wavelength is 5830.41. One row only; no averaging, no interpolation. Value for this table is 1.79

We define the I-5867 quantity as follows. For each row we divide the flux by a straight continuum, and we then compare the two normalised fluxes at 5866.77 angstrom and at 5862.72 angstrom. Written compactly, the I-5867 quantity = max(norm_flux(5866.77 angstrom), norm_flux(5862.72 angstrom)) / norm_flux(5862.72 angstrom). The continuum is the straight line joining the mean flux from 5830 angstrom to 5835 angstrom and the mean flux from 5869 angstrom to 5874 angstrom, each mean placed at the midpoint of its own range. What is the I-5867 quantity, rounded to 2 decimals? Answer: 1.00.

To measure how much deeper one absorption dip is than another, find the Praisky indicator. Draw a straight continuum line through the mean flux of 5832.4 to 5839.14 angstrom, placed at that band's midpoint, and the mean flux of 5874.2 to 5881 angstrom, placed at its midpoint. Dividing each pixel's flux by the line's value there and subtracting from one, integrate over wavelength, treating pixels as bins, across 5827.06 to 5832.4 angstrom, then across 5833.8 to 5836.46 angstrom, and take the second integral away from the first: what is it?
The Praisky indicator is -0.29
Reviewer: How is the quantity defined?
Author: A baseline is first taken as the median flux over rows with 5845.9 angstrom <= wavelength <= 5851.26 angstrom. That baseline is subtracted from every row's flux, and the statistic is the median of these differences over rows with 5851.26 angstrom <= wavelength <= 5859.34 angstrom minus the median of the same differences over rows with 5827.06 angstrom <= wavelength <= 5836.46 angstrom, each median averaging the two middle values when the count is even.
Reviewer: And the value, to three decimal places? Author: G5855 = -0.085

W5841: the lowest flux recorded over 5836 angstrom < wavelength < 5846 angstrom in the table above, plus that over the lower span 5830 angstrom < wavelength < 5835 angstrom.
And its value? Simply 3.39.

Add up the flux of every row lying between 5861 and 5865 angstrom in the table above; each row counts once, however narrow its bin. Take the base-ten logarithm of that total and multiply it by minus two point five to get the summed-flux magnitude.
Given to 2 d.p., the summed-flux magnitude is -1.76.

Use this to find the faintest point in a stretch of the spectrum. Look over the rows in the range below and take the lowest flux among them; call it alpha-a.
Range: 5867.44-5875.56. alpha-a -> 1.53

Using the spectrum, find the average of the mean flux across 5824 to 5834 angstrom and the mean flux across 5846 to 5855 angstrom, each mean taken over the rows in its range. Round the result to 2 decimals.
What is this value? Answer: 1.76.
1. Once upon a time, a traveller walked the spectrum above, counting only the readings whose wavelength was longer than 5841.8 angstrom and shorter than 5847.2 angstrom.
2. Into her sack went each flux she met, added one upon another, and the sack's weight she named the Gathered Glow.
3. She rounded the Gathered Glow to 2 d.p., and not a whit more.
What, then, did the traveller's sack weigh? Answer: 6.96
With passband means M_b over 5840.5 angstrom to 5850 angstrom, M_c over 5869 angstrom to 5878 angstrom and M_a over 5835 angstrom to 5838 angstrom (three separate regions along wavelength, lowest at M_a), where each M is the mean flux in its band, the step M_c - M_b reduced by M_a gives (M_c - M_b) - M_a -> -1.82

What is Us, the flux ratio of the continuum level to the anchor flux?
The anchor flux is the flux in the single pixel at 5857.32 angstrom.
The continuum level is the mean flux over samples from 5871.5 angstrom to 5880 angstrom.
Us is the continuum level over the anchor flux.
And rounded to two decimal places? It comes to 0.93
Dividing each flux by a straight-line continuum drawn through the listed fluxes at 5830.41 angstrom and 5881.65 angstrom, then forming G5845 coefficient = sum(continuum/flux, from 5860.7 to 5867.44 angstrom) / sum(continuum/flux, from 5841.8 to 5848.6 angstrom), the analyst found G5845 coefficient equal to 1.0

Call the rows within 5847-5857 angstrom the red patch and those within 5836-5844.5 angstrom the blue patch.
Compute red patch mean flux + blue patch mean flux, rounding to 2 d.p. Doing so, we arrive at 3.43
